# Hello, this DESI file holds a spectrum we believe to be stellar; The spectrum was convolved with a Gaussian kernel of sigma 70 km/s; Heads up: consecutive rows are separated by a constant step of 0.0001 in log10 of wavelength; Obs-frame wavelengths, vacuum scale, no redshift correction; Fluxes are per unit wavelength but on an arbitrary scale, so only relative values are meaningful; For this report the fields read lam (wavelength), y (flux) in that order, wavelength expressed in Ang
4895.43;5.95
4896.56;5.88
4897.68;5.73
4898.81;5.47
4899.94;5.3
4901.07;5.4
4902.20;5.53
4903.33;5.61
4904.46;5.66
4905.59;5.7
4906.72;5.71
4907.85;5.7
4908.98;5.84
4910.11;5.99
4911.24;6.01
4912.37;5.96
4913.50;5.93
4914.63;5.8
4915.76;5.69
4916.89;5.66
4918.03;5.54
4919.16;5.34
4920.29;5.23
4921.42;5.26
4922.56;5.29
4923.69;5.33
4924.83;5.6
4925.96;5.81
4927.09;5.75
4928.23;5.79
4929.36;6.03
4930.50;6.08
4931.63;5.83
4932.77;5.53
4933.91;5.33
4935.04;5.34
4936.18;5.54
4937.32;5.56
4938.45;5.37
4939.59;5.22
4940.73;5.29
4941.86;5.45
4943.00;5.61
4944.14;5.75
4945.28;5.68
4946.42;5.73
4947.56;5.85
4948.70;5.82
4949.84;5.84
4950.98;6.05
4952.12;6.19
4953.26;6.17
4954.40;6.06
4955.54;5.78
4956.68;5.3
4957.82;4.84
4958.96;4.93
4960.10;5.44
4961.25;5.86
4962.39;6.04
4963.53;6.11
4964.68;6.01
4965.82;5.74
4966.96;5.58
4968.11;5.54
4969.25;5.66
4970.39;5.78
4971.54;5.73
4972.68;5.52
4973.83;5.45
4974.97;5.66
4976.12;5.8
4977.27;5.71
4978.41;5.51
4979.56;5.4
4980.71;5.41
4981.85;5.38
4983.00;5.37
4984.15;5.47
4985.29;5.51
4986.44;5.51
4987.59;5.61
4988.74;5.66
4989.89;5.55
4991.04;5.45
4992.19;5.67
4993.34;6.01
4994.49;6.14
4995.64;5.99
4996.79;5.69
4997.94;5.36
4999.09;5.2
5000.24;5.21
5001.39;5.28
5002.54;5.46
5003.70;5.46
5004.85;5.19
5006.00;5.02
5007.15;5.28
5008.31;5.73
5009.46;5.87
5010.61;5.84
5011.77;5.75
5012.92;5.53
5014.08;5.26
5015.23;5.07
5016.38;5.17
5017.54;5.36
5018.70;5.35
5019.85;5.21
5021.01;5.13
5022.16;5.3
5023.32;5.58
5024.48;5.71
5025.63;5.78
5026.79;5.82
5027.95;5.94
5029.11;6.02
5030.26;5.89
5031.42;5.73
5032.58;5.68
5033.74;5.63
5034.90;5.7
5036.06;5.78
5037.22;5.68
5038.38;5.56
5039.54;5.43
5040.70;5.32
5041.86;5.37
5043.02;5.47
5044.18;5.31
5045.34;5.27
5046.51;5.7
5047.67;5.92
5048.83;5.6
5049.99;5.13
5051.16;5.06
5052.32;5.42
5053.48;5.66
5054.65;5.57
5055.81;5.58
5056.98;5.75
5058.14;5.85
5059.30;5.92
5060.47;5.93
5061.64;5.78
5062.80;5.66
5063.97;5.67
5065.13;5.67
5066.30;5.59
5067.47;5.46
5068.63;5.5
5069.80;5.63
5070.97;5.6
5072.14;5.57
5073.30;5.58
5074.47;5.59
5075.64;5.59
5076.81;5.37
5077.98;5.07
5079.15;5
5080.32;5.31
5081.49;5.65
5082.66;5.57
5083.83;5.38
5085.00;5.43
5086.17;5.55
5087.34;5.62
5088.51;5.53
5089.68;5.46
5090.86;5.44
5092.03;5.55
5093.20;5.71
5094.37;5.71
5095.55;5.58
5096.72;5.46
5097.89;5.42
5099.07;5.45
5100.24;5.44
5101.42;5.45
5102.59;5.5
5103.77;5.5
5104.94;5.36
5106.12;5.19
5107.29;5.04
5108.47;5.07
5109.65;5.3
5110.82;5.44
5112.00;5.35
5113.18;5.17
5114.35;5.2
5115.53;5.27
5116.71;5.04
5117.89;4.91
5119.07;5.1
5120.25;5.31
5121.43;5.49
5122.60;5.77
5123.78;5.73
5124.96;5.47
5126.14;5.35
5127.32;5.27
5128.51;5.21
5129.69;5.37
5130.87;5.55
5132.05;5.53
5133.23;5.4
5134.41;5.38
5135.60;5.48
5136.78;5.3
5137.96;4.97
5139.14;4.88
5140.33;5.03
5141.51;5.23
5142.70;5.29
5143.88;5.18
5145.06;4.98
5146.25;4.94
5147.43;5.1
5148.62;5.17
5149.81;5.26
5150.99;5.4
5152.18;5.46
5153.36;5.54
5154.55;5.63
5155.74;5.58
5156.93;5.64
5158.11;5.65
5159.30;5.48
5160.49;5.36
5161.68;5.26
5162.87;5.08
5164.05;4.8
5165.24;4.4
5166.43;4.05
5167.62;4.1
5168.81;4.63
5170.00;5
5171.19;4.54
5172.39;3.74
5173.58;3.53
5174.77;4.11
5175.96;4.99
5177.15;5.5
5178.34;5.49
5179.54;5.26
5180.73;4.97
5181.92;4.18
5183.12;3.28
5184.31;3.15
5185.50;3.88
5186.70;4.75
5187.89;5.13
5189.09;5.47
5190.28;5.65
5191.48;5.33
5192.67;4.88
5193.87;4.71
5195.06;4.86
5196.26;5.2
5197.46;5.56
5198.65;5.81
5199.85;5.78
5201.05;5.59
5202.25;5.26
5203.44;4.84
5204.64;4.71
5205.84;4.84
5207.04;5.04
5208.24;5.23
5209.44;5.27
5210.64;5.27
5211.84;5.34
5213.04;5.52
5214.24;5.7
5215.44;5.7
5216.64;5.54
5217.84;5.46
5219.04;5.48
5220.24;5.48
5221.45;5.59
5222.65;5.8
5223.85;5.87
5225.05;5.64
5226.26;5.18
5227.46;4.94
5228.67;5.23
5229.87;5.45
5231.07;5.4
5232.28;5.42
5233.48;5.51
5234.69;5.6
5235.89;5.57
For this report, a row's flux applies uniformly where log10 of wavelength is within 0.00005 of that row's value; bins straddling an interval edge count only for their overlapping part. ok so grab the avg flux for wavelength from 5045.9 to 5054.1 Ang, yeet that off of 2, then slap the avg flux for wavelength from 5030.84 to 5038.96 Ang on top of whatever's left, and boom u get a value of 2.18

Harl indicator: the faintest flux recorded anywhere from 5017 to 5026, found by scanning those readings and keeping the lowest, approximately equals 5.13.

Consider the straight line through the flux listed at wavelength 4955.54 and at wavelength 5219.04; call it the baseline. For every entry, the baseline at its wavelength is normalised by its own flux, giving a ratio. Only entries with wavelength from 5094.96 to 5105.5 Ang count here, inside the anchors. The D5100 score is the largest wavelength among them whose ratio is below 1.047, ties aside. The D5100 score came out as 5104.94 Ang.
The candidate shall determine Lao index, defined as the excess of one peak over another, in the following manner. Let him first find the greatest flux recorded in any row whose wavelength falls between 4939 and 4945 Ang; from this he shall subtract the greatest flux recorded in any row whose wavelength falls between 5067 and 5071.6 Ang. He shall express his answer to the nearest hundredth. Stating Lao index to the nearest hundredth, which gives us 0.12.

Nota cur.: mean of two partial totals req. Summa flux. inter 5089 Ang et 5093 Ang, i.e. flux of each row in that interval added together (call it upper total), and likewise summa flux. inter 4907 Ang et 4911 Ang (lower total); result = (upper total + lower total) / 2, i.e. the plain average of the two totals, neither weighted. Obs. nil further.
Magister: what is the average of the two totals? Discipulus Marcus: 17.0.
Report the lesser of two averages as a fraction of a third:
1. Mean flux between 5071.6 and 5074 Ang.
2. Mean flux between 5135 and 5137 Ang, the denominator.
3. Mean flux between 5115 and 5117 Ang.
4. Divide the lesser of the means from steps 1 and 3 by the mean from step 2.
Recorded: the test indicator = 0.96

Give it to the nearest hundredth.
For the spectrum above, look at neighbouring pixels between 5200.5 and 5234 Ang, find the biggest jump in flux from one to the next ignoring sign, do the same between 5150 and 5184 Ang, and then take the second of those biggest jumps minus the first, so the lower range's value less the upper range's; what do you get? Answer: 0.44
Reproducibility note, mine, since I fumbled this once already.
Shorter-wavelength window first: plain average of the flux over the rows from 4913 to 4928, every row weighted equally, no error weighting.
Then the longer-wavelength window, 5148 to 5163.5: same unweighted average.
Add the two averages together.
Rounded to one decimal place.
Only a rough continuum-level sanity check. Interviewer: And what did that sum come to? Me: 11.0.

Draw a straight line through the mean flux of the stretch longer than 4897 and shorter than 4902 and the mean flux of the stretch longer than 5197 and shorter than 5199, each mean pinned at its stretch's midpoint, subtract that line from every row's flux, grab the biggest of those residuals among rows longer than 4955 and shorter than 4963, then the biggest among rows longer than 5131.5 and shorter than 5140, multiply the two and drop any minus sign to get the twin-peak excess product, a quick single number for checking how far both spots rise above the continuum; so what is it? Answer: 0.06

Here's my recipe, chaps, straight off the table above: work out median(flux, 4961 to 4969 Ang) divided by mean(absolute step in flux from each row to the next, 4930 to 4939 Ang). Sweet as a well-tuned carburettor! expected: 35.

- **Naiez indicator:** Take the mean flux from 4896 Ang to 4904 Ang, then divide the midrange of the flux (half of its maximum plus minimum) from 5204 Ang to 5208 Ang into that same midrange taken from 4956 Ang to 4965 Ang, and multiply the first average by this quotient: 6.24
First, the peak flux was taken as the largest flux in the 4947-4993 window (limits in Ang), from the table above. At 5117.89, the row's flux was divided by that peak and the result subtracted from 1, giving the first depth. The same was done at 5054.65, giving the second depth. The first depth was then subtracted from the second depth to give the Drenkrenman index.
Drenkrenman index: -0.11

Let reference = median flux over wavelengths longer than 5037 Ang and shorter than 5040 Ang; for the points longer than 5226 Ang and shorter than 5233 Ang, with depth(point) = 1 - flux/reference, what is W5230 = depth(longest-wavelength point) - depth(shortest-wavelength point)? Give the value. -0.043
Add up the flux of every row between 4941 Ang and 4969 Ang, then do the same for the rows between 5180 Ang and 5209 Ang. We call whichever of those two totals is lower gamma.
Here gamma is 118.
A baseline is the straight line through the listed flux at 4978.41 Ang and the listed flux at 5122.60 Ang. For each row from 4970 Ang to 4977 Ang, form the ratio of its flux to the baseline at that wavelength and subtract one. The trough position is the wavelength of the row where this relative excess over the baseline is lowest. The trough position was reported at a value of 4973.83 Ang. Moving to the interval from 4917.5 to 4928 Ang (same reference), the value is 4920.29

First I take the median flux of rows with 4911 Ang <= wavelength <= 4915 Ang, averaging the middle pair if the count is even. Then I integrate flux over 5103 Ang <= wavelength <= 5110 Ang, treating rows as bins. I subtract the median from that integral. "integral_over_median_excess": 31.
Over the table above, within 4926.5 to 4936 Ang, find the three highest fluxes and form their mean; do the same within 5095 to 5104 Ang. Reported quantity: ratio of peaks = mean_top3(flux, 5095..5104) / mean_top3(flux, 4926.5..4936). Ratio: 0.92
